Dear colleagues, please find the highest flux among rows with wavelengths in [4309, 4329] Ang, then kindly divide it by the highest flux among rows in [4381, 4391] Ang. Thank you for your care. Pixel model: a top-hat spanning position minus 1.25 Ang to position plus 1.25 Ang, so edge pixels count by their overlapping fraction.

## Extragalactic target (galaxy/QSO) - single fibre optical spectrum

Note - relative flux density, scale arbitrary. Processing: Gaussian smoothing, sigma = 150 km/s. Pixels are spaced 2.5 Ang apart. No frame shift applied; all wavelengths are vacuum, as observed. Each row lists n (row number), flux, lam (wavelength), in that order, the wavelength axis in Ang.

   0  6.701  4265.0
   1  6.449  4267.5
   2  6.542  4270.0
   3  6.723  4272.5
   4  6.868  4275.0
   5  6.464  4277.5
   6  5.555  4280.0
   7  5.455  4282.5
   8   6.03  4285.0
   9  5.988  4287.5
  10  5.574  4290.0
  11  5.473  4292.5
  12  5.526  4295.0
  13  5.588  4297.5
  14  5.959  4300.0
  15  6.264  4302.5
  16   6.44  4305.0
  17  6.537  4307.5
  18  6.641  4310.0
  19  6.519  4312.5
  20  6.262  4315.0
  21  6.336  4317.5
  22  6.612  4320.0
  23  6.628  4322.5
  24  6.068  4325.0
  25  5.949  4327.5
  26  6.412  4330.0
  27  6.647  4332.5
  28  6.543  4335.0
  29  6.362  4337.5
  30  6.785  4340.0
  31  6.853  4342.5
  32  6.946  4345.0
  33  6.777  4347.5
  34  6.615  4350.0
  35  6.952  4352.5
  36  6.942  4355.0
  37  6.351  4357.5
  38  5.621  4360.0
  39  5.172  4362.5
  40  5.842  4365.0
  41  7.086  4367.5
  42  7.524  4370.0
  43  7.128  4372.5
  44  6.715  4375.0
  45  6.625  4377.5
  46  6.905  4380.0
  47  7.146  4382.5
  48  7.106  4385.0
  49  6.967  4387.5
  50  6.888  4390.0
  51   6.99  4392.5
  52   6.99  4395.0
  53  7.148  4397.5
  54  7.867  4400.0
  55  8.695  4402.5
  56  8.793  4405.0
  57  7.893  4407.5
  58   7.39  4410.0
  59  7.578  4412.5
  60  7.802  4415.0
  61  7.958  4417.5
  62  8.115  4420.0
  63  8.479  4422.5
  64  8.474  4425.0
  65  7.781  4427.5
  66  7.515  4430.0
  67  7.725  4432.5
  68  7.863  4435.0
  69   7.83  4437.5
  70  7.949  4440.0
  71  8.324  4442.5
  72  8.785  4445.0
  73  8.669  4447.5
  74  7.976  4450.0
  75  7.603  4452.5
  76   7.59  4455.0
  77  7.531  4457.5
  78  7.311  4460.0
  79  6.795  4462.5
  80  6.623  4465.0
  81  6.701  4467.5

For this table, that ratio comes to 0.93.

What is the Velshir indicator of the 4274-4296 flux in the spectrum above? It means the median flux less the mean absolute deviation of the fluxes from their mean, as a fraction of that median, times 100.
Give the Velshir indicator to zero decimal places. 93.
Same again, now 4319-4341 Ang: 97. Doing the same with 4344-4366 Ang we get 92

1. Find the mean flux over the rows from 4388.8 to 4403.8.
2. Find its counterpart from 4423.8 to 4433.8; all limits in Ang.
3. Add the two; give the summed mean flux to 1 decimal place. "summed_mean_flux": 15.3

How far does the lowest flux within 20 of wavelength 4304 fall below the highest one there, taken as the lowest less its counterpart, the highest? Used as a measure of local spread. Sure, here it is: -1.17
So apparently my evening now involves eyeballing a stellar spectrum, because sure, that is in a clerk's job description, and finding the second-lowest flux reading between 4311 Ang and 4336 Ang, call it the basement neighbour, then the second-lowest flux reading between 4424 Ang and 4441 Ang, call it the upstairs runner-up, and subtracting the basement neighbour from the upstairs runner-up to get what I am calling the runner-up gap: 1.7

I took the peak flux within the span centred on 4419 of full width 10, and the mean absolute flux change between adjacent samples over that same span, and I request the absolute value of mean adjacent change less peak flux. 8.25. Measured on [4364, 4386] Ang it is 7.13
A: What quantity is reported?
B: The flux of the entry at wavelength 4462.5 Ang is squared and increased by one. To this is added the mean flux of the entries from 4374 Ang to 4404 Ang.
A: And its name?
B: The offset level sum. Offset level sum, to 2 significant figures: 54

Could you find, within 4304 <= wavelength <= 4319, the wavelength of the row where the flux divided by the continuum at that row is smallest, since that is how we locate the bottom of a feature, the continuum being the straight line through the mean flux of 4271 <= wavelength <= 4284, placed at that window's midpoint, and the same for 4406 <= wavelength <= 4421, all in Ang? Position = 4315.0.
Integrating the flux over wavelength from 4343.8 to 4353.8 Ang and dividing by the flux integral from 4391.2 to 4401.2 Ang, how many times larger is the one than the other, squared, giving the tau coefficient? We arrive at 0.89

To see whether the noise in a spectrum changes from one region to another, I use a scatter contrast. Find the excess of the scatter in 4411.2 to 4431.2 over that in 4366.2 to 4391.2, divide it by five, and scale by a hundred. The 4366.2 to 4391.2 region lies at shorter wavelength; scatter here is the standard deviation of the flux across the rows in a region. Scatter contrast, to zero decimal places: 2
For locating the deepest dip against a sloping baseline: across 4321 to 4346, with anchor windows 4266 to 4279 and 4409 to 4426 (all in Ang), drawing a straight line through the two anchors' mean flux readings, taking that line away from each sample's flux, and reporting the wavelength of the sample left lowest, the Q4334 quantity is 4327.5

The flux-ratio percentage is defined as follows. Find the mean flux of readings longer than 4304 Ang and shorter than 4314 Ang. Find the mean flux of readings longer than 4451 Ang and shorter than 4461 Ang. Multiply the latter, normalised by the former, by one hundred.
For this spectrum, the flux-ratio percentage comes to 115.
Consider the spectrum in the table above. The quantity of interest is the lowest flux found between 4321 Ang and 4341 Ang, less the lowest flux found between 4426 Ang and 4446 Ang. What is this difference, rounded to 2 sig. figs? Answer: -1.6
